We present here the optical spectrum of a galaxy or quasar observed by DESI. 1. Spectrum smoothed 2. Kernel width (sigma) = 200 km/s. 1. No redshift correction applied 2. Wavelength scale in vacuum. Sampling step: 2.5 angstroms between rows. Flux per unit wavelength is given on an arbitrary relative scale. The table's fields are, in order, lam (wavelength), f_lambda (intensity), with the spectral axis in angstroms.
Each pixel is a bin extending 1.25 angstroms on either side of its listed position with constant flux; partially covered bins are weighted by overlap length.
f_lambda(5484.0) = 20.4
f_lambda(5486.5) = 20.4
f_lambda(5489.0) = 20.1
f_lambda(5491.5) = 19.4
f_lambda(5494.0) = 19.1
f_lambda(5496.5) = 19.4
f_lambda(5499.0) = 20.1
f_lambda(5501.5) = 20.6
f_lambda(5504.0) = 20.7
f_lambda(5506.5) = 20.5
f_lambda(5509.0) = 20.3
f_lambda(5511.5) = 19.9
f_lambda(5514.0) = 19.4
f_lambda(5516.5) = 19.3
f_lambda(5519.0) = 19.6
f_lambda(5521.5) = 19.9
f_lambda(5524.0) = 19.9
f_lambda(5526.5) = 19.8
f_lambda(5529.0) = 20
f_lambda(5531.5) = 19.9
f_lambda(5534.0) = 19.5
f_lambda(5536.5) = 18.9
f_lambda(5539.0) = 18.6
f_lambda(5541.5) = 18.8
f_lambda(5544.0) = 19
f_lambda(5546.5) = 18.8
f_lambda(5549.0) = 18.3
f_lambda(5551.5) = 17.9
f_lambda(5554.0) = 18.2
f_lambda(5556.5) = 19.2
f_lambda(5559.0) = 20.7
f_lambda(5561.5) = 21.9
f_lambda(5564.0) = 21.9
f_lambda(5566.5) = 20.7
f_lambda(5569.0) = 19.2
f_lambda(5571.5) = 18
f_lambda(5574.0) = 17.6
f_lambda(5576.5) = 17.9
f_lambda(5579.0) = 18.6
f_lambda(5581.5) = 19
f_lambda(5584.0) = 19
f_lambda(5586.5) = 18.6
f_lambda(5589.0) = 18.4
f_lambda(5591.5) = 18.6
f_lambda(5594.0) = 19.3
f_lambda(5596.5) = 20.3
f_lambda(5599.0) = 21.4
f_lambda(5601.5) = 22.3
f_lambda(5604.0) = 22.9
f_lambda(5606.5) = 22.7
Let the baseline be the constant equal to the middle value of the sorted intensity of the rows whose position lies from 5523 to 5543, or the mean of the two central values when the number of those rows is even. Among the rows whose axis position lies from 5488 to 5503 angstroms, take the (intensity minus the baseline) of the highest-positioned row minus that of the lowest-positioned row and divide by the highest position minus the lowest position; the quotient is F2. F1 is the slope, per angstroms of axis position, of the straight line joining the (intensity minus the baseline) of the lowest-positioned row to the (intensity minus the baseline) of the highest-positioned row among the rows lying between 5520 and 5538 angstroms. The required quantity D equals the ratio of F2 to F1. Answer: -0.6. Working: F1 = -0.07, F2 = 0.04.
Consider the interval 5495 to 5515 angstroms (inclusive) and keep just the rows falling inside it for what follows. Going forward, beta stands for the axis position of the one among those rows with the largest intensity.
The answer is 5504.0 angstroms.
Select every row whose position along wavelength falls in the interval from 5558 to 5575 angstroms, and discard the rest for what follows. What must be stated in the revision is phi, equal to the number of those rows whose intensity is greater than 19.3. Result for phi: 4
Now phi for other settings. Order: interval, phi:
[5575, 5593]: 0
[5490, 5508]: 6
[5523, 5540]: 5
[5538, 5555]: 0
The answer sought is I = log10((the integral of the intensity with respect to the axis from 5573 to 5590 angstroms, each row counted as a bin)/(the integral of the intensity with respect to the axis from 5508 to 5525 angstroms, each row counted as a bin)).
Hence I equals -0.03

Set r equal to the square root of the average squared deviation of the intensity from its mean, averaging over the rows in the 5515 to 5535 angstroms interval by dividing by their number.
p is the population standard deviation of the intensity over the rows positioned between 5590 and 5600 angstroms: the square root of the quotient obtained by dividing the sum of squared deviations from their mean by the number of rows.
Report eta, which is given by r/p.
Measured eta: 0.2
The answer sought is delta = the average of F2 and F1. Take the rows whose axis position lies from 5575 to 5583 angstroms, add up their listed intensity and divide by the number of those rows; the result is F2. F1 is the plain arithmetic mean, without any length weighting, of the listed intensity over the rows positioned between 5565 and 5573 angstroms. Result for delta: 18.9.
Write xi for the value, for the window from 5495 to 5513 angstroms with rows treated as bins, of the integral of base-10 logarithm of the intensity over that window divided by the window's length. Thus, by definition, 1.305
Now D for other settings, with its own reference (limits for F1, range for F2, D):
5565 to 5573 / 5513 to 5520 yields -0.1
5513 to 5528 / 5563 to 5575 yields -13.4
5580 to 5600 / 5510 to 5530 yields 0.0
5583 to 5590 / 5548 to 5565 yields -2.0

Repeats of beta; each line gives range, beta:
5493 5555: 5504.0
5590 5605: 5604.0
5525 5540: 5529.0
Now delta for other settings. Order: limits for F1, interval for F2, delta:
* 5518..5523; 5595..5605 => 20.7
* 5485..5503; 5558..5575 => 19.9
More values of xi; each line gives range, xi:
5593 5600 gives 1.308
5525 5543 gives 1.287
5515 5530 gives 1.295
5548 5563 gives 1.287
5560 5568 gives 1.330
